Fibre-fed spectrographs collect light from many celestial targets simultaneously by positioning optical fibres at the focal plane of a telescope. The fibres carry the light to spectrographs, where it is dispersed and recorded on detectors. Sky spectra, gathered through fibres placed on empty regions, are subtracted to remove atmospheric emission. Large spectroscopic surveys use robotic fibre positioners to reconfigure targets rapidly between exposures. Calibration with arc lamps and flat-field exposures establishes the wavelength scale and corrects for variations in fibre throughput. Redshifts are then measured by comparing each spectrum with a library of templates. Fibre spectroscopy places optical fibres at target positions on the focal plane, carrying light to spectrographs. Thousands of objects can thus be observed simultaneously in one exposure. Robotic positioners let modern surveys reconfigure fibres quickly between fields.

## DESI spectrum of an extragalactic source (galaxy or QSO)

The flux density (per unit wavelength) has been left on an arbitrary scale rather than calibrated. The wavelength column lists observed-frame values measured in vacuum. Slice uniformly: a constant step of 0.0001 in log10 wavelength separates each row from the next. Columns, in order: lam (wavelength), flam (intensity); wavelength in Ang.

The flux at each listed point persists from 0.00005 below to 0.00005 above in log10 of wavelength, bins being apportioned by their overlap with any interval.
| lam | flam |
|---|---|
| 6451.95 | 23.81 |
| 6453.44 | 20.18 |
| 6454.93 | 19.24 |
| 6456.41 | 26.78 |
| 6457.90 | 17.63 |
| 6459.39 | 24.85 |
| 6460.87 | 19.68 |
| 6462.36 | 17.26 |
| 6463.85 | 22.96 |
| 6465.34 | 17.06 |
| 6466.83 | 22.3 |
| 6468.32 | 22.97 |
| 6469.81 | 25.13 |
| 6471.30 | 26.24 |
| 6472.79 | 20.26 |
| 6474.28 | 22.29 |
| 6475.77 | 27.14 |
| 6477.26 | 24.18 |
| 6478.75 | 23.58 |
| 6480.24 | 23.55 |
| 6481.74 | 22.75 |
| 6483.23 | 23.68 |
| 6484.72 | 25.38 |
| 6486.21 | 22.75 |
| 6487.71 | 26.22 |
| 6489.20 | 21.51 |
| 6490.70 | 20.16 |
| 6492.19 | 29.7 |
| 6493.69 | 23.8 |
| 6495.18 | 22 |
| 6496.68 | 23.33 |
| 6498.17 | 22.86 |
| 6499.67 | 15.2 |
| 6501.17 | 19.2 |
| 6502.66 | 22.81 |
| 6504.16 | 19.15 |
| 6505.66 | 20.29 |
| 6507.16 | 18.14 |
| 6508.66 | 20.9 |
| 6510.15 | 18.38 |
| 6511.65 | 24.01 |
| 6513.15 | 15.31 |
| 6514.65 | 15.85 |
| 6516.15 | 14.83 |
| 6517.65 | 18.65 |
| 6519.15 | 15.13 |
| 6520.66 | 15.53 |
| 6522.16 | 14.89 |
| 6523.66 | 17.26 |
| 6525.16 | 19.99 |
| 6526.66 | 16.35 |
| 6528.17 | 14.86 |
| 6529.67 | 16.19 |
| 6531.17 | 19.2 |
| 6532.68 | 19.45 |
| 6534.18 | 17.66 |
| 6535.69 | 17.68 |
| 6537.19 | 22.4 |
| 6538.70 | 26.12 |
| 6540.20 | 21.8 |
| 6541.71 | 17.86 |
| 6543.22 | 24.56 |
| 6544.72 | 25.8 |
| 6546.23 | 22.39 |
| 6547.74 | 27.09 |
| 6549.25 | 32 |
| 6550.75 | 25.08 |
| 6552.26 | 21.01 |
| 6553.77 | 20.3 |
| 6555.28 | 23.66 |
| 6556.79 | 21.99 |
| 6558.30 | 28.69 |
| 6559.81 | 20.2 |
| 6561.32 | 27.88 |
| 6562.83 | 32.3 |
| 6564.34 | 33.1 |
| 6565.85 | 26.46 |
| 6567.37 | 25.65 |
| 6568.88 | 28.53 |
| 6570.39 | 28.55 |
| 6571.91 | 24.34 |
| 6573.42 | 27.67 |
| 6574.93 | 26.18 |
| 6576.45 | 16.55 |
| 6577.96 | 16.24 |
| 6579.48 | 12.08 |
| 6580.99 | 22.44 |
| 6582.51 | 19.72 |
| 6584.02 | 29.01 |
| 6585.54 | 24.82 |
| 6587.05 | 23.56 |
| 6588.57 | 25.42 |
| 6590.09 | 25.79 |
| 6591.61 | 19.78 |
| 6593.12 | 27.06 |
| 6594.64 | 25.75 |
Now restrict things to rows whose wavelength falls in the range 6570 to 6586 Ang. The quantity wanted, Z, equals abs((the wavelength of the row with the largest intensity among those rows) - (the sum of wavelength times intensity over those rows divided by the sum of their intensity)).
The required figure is 6.3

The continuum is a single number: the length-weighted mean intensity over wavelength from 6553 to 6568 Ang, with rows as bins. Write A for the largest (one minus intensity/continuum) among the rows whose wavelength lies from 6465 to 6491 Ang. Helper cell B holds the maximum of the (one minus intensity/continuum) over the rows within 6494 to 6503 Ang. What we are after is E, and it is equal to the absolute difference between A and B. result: 0.07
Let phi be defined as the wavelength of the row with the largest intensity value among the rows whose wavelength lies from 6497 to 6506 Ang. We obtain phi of 6498.17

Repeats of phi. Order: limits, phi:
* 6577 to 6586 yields 6584.02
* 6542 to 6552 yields 6549.25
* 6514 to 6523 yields 6517.65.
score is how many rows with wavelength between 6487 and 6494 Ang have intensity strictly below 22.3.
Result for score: 2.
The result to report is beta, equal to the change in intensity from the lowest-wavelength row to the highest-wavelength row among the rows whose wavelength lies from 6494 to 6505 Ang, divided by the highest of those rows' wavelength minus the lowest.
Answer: -0.3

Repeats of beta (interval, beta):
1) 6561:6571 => 0.1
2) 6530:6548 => 0.5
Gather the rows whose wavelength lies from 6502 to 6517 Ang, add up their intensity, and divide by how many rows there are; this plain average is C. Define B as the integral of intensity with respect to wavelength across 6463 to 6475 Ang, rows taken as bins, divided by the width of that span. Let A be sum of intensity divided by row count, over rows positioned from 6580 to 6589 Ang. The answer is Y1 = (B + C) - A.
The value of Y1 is 17.2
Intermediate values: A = 24.2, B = 22.3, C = 19.0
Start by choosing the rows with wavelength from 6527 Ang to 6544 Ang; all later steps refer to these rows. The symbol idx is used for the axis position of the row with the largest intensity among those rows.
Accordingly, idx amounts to 6538.70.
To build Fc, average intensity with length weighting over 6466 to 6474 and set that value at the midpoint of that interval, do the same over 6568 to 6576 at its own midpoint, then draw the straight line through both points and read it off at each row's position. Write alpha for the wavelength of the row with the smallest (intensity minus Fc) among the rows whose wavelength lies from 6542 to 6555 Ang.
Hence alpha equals 6553.77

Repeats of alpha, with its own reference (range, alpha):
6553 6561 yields 6559.81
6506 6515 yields 6513.15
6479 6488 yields 6486.21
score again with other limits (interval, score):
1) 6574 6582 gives 3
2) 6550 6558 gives 3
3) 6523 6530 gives 5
